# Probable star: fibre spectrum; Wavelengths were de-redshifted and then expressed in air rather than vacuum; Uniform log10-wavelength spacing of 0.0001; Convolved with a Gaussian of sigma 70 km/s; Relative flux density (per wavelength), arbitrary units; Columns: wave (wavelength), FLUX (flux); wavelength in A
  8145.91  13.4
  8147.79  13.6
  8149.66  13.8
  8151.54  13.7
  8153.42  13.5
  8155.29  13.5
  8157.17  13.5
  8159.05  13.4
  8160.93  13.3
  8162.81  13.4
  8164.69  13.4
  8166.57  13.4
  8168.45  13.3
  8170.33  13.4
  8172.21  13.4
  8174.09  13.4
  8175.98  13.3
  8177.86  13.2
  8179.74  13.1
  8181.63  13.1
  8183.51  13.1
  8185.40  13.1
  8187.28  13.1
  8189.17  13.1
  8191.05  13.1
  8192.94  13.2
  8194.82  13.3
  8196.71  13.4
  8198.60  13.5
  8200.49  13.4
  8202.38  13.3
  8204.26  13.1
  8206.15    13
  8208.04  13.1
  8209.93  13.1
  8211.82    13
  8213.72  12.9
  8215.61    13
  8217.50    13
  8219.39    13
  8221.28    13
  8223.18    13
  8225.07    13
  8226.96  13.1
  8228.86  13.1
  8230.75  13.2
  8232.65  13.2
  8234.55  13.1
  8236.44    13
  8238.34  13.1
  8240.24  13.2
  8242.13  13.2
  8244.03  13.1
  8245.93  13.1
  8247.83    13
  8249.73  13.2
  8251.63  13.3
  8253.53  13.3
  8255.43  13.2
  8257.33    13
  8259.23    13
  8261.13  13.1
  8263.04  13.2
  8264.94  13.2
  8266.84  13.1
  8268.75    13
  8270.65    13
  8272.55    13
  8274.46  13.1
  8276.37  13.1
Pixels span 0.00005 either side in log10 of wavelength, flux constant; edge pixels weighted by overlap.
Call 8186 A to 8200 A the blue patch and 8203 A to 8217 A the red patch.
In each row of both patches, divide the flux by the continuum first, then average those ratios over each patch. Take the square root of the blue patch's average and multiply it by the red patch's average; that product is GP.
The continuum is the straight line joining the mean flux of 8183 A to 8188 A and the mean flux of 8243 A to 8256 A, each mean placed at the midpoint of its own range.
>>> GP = 1.00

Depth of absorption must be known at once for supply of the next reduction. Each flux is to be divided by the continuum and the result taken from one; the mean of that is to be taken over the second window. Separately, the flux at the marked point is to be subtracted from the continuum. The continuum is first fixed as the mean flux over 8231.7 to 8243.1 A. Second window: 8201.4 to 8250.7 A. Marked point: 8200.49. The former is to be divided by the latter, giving -0.015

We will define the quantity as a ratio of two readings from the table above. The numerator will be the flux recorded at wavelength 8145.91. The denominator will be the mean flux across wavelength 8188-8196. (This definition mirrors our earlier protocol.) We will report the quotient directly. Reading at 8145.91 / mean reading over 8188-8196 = 1.02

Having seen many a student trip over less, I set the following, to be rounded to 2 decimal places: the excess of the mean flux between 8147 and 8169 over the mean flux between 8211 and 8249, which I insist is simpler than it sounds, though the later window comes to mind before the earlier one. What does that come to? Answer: 0.42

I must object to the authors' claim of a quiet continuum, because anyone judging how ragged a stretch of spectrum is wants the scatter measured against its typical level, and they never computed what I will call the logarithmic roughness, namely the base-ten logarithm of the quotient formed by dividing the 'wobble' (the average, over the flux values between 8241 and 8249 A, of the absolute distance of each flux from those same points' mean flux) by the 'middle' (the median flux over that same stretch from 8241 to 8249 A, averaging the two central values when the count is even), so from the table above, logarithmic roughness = -2.42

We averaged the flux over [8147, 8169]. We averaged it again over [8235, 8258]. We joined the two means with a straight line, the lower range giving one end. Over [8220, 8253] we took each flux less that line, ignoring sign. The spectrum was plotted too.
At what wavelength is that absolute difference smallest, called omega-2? 8232.65 A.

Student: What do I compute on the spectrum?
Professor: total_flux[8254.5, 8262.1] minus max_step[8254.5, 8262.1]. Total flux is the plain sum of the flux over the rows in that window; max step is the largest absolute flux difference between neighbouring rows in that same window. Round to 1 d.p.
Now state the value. 52.1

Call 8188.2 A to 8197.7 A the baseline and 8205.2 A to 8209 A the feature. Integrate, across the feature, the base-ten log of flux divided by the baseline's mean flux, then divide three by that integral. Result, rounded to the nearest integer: -141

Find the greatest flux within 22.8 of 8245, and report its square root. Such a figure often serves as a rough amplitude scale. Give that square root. 3.65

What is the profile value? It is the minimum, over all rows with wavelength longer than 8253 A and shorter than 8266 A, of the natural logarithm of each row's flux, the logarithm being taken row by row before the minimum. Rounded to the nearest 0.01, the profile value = 2.56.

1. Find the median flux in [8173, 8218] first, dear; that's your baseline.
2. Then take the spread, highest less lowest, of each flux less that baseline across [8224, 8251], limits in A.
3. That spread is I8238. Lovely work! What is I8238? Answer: 0.2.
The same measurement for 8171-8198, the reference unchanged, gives 0.3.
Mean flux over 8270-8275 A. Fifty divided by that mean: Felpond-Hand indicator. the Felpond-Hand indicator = 3.84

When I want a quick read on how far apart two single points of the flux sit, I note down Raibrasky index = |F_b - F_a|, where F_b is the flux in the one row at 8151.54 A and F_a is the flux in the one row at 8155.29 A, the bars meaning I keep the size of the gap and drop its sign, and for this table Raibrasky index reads 0.20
